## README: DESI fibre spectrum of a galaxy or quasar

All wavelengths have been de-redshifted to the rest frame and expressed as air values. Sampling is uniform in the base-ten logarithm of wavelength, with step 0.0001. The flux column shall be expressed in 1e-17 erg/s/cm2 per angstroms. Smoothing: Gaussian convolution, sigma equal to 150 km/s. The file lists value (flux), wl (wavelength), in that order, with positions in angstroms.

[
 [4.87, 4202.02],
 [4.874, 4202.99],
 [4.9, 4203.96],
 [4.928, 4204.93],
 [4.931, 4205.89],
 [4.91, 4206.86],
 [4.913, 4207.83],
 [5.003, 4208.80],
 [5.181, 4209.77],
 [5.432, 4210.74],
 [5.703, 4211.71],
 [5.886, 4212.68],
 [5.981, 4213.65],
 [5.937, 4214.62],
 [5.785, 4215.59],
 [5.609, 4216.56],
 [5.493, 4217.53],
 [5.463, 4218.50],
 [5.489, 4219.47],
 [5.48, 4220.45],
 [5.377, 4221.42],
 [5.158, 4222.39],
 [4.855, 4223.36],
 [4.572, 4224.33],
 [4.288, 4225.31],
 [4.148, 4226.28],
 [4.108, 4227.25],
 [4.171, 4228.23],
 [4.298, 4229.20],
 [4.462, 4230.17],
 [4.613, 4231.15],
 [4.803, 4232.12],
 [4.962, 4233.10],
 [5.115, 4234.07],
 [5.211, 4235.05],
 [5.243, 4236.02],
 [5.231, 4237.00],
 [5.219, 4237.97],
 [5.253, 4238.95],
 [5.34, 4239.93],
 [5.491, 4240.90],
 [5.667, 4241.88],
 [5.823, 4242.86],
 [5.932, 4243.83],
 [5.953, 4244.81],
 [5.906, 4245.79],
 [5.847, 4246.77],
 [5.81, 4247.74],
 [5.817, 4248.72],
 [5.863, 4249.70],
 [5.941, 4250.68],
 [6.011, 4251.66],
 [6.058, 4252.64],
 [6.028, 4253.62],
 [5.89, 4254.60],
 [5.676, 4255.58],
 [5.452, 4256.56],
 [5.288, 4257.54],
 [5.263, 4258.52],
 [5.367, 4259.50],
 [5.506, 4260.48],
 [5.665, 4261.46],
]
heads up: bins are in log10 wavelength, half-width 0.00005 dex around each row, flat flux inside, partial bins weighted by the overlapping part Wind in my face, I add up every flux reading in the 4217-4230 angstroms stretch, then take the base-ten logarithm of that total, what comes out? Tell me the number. 1.80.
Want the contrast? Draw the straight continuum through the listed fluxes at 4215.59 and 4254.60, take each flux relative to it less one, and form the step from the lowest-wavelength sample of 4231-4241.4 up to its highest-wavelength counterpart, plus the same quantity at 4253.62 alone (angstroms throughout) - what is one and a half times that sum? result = 0.26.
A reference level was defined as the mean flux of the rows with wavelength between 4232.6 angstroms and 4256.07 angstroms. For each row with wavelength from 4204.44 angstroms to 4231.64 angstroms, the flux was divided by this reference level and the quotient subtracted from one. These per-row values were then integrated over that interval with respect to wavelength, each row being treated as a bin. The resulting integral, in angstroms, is 2.7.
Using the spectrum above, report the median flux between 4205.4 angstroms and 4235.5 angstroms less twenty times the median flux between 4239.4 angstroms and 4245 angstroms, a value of -110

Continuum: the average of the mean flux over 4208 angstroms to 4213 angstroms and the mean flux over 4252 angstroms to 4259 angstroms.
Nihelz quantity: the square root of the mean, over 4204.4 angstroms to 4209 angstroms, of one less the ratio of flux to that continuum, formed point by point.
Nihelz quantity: 0.33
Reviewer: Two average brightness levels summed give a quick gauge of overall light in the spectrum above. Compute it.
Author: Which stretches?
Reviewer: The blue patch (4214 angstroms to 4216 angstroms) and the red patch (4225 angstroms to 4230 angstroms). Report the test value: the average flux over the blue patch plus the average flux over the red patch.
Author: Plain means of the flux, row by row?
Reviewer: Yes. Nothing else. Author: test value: 10.1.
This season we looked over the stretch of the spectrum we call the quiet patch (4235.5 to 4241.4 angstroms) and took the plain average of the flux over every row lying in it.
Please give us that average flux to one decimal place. 5.3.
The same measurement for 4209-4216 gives 5.7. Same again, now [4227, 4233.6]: 4.5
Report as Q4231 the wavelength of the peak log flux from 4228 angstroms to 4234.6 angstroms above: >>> 4234.07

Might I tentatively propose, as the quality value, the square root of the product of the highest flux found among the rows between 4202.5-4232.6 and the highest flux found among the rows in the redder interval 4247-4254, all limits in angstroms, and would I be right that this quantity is 6.019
